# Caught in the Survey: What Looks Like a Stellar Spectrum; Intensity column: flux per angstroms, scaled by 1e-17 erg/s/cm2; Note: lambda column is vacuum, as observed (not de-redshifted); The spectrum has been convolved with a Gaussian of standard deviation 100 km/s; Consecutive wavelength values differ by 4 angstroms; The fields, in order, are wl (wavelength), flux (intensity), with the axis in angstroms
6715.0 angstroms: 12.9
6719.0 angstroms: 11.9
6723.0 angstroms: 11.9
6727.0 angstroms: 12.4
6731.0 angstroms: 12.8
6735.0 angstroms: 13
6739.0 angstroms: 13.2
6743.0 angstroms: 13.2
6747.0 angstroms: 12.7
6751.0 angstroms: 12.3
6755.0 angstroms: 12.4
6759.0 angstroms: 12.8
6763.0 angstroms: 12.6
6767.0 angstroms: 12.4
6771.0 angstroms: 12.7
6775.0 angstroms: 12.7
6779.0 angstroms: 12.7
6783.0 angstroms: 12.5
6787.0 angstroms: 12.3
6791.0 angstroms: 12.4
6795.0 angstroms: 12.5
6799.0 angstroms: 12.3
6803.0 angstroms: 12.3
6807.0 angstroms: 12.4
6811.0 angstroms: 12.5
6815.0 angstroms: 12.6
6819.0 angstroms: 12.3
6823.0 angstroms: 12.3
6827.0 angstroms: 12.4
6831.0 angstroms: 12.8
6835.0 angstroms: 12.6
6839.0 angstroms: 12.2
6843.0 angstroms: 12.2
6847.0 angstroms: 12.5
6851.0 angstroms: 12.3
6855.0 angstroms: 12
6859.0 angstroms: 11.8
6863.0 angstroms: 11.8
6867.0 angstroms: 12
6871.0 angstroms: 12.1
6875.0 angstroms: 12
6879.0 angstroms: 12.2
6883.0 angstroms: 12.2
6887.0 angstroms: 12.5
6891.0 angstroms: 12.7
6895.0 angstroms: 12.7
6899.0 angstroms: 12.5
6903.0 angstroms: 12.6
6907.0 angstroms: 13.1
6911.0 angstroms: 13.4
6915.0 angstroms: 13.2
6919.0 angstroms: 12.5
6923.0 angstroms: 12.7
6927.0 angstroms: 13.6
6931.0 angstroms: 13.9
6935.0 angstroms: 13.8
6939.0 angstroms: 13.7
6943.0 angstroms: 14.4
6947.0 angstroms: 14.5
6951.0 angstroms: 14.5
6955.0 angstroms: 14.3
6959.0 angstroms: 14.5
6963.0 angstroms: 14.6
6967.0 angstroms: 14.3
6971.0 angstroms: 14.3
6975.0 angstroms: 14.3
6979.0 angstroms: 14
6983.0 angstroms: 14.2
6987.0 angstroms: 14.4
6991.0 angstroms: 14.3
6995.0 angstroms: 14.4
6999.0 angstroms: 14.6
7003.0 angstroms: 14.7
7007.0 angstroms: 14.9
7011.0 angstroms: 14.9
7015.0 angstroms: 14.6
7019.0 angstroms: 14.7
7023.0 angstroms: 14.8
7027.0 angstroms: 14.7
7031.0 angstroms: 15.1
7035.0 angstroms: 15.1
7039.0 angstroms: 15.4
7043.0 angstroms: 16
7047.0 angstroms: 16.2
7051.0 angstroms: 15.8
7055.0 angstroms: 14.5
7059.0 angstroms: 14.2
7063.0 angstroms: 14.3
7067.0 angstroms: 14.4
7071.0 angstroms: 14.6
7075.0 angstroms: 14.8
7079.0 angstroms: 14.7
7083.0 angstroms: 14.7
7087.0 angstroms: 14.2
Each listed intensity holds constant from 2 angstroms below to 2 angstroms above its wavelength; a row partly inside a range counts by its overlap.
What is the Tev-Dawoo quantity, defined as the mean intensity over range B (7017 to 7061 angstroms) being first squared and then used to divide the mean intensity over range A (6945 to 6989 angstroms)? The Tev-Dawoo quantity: 0.0627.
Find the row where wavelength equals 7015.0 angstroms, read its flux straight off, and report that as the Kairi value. 14.6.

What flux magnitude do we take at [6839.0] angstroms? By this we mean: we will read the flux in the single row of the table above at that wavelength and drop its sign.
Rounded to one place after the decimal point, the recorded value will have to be 12.2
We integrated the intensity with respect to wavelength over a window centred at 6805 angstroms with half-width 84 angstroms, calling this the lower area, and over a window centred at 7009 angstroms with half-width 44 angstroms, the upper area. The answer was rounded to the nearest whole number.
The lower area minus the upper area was 784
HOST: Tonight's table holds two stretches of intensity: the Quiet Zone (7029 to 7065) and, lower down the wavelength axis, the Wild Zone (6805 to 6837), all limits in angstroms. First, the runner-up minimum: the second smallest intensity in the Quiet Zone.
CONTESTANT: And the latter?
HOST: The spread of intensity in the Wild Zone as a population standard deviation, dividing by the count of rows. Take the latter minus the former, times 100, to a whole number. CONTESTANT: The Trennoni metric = -1414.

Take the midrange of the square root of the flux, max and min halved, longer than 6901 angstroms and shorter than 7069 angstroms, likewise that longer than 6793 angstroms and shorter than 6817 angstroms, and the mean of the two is 3.65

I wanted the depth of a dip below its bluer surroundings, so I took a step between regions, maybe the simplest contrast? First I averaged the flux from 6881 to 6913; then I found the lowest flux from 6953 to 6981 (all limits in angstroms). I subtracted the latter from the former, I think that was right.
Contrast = -1.3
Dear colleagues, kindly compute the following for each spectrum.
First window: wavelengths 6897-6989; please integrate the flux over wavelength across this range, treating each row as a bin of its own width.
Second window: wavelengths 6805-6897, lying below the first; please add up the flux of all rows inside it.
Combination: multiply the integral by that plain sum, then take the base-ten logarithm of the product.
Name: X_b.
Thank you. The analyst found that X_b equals 5.56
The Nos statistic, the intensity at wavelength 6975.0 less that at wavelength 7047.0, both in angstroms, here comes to -1.9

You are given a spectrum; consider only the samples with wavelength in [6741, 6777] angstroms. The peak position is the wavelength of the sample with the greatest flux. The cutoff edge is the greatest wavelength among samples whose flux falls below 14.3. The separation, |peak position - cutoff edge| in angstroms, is 32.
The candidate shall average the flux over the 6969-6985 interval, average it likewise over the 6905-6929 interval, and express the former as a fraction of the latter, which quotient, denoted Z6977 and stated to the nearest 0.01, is 1.09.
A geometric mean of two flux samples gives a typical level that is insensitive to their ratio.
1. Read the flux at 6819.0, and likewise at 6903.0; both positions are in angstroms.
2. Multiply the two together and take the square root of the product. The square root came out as 12.4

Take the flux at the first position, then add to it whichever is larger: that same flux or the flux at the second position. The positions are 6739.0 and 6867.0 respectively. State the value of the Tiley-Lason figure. 26.4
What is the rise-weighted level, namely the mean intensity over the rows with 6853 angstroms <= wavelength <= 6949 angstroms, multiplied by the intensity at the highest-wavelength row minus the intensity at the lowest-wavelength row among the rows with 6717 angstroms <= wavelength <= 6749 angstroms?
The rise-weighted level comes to 10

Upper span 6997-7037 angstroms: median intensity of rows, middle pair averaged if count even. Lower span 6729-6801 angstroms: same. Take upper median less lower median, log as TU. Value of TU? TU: 2.1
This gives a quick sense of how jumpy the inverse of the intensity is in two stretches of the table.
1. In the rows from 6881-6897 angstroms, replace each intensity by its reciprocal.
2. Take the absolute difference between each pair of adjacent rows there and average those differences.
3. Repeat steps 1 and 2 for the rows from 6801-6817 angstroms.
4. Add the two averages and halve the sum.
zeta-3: 0.0009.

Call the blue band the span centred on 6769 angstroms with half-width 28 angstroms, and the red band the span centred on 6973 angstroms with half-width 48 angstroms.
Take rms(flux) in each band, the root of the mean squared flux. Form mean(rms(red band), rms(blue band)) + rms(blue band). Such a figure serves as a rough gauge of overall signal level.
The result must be 26.1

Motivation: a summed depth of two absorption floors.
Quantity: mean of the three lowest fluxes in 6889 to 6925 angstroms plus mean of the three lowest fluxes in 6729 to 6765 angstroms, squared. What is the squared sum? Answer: 623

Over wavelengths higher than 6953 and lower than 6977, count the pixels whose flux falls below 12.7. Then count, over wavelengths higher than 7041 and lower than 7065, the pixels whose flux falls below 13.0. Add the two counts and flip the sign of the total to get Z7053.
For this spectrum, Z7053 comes 0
